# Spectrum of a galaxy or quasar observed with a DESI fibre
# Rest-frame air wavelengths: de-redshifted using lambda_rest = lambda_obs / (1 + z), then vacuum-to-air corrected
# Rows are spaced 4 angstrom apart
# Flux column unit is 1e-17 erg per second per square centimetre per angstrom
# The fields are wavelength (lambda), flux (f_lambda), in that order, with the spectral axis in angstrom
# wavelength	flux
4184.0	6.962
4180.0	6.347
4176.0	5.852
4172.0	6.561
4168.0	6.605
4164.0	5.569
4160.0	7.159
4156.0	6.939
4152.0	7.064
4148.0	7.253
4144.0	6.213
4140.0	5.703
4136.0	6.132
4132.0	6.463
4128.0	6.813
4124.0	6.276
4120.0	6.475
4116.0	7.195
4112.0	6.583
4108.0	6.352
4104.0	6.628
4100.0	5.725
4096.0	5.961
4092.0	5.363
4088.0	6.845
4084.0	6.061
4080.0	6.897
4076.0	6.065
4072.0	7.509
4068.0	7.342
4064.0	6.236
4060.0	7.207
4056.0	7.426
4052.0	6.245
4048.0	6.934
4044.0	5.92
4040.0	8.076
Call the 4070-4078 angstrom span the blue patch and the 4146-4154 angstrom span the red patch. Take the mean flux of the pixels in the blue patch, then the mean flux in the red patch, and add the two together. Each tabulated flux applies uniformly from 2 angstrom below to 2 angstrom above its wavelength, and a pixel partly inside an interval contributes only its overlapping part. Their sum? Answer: 13.9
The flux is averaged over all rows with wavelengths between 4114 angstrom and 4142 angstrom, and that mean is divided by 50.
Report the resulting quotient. 0.129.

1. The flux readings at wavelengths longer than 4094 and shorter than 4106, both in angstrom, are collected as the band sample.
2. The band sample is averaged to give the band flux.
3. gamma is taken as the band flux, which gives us 6.10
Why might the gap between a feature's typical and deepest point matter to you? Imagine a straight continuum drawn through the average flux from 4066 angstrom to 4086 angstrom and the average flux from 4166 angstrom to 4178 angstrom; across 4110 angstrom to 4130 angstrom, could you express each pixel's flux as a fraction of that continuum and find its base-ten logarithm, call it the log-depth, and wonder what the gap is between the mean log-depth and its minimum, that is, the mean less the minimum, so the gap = 0.025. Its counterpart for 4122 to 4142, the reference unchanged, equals 0.039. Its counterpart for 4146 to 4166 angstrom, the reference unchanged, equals 0.082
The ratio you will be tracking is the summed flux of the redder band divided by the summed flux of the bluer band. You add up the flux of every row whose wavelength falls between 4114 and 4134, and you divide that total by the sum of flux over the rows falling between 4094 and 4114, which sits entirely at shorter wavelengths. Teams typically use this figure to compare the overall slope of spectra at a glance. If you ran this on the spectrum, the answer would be 1.06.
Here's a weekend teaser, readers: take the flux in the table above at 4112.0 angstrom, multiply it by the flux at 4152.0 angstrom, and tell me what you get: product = 46.5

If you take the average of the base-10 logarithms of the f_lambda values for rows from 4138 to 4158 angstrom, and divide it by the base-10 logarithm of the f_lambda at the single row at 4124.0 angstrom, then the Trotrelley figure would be 1.03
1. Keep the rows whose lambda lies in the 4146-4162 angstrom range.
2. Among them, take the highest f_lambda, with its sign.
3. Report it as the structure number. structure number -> 7.253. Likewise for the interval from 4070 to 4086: 7.509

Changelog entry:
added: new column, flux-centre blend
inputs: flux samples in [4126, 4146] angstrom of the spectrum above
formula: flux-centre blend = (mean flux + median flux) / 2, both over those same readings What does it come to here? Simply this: 6.2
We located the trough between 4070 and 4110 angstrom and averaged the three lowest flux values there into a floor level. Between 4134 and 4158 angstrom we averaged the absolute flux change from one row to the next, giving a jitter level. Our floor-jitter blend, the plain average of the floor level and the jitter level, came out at 3.07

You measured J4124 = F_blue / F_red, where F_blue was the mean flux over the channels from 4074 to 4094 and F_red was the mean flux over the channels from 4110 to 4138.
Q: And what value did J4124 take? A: 0.95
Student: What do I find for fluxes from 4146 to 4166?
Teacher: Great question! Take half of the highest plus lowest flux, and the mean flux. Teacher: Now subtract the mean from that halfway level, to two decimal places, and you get -0.39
